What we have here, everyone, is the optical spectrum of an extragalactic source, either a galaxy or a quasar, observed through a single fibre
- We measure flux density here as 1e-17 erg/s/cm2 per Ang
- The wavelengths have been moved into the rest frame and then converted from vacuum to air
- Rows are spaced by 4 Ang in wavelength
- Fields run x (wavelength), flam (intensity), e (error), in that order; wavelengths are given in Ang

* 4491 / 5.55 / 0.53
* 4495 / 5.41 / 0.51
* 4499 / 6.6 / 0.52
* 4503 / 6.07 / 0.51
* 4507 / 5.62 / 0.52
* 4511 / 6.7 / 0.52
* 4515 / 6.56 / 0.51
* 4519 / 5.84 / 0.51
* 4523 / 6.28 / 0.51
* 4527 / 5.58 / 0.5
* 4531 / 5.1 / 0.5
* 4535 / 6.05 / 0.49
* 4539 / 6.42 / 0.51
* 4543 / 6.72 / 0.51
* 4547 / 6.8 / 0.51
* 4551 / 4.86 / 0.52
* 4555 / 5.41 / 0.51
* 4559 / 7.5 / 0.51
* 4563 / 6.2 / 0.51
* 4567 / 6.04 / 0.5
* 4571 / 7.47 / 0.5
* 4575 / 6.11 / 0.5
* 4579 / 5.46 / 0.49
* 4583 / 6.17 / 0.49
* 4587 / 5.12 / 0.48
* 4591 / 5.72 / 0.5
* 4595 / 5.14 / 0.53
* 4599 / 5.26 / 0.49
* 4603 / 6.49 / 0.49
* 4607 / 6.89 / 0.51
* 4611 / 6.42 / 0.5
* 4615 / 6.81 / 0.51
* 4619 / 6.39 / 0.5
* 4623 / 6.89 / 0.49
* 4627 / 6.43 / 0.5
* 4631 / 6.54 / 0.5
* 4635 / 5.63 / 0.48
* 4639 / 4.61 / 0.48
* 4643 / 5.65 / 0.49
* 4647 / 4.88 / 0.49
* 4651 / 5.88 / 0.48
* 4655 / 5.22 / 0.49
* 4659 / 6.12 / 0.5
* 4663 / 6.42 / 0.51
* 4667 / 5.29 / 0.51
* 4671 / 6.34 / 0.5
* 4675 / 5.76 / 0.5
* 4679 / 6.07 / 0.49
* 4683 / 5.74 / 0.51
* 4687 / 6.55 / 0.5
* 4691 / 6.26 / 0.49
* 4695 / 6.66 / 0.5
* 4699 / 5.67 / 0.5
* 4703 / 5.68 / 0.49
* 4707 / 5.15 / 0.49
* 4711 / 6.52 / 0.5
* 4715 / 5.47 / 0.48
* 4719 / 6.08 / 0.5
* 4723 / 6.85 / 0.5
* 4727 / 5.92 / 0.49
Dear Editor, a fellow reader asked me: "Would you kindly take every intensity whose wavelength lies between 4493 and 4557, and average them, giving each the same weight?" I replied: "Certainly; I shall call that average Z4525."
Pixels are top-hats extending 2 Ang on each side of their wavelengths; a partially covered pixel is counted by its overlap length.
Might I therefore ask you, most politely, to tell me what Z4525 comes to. 6.00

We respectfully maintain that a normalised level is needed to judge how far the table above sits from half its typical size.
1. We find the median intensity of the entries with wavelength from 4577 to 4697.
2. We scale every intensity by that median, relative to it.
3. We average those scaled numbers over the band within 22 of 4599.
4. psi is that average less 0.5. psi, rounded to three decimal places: 0.482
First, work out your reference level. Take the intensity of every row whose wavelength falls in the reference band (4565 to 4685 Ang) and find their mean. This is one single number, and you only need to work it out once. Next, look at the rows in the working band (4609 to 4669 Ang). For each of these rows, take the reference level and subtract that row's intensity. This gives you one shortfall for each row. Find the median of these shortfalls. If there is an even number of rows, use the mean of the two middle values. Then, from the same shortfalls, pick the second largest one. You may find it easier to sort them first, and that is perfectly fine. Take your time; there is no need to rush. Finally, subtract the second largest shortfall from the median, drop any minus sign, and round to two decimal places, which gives 1.24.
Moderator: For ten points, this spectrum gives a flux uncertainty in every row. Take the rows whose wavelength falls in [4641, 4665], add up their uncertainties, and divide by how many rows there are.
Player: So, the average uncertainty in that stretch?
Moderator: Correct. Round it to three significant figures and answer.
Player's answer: 0.493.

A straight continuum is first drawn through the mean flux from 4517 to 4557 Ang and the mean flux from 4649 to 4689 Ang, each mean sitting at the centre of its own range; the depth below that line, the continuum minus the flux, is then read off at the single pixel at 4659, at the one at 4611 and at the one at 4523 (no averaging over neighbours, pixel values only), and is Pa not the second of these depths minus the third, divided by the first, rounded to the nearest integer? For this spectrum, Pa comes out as 1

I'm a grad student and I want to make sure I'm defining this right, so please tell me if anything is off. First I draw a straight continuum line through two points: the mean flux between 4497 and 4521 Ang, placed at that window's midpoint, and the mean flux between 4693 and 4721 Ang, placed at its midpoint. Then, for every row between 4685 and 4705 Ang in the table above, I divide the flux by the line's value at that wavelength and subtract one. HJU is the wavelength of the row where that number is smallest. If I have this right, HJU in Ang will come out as 4699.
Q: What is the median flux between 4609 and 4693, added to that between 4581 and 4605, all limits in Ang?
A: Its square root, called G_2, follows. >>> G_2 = 3.41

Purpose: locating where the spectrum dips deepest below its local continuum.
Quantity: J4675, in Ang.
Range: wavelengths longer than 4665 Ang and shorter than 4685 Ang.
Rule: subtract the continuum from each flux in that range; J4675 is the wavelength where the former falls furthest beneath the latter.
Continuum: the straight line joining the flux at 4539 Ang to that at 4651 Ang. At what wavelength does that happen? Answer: 4667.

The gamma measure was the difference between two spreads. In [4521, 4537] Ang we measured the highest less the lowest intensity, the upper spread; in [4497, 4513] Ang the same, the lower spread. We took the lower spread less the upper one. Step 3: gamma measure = -0.1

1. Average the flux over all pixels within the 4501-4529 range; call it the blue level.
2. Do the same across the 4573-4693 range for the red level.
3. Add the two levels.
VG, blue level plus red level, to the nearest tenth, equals 12.0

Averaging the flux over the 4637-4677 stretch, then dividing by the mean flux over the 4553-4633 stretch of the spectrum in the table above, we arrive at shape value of 0.903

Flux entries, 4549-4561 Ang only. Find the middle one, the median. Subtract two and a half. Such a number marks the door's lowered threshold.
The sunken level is 2.9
